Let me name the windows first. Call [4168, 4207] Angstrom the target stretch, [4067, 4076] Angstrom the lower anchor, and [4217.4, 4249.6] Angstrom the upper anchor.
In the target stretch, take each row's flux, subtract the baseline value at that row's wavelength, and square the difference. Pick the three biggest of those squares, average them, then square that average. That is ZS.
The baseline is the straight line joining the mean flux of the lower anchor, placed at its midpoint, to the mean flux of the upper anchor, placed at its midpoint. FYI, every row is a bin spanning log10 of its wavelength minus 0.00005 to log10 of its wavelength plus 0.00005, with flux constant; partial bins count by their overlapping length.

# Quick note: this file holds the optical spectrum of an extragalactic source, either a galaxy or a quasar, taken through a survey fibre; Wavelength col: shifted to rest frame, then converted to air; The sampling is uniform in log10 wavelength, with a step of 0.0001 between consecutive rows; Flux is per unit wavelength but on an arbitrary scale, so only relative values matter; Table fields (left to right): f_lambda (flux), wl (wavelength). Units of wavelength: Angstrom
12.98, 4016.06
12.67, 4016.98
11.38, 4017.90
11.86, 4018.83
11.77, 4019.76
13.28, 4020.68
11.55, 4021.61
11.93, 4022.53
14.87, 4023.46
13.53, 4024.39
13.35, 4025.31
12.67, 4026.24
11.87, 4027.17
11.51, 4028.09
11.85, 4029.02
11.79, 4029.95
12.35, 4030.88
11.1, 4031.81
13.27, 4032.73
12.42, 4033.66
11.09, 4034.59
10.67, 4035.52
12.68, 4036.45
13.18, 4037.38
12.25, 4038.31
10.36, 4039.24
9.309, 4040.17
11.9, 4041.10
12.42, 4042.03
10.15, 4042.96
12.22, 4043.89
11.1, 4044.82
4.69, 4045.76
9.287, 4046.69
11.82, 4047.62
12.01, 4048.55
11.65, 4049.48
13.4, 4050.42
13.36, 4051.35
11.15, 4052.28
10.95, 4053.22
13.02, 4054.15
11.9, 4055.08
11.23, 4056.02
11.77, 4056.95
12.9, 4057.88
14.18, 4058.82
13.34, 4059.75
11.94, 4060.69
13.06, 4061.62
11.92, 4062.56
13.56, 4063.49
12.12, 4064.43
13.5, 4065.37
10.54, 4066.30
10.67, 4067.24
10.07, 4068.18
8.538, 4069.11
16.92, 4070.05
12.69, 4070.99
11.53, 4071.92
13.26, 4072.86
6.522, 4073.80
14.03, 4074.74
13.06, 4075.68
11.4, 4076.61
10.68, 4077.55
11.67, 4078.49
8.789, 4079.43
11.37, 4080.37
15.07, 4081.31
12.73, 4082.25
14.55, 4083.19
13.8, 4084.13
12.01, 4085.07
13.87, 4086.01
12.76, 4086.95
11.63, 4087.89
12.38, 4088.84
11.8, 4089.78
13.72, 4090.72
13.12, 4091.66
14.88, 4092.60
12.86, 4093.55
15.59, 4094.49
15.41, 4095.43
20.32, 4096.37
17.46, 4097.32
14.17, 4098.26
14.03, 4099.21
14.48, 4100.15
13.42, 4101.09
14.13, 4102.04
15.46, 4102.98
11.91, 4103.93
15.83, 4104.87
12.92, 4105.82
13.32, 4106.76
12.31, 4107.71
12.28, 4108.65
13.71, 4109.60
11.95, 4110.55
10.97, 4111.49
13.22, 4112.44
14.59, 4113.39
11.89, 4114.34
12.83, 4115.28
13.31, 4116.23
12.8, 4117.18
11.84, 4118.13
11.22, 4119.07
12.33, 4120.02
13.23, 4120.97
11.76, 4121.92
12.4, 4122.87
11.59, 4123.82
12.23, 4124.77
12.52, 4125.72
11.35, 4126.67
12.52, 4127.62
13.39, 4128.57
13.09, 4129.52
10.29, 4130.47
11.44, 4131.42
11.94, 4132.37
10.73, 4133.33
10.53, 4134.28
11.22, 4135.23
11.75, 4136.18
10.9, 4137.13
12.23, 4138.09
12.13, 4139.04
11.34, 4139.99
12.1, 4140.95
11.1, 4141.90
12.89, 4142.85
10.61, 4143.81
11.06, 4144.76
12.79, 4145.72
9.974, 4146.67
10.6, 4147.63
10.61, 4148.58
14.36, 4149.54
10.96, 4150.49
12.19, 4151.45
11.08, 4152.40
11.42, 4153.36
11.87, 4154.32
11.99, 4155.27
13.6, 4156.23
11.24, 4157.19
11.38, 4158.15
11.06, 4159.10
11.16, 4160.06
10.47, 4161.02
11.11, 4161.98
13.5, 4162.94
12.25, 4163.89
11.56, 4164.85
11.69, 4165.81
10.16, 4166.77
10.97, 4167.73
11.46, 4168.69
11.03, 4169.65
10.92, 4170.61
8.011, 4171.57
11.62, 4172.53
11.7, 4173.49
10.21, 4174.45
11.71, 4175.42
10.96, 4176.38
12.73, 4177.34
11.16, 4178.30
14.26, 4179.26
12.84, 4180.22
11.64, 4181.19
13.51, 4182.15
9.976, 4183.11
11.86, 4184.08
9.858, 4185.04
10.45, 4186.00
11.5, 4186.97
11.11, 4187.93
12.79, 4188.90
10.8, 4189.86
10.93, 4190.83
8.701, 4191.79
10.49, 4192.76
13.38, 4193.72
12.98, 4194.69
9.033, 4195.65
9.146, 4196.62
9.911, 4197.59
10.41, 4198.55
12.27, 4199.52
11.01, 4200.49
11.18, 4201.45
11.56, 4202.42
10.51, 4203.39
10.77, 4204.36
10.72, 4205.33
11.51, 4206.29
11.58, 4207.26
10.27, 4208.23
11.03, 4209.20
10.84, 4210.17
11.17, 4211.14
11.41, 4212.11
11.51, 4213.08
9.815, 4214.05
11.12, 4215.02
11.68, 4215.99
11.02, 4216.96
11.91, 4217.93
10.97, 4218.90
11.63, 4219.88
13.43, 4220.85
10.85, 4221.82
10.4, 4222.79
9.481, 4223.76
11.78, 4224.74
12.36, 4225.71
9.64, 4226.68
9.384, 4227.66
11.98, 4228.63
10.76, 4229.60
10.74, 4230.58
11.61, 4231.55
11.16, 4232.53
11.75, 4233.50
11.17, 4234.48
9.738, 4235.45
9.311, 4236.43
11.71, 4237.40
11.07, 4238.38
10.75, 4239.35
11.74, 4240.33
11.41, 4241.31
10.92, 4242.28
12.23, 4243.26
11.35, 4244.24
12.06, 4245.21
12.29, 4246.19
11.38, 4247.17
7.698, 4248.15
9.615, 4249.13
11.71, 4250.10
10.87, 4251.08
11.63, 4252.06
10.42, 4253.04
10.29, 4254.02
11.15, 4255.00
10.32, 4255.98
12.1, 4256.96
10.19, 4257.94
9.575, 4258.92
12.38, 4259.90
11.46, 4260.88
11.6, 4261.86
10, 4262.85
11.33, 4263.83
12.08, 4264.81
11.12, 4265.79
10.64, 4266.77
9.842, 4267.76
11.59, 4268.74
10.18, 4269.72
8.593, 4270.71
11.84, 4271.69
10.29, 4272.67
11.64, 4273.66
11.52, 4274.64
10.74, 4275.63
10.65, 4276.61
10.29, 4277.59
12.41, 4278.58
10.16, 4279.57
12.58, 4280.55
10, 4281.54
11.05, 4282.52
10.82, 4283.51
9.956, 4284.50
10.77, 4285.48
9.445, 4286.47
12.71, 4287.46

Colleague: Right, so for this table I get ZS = 76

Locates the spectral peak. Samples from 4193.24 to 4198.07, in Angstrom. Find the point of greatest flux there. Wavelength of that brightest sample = 4193.72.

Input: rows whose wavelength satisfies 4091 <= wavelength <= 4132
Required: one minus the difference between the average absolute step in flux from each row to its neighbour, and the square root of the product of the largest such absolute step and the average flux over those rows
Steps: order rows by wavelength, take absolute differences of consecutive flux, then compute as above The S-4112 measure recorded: 7.6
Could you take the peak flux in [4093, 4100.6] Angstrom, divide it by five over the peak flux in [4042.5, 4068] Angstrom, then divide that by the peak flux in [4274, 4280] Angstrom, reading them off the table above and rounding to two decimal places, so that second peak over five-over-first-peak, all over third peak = 4.64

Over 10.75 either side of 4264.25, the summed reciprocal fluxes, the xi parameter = 2.04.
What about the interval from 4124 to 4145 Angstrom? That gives 1.89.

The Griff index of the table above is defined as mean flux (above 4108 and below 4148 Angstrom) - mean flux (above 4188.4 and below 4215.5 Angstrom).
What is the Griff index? 1.01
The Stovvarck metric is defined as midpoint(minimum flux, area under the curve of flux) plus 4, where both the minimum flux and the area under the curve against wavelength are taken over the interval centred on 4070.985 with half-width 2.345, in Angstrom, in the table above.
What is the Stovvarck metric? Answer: 37.8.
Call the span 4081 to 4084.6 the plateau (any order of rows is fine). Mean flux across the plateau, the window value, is 14.0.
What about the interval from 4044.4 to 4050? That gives 10.1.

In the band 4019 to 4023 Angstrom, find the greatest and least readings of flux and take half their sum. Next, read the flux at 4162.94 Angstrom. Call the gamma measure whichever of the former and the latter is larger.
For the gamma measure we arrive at 13.5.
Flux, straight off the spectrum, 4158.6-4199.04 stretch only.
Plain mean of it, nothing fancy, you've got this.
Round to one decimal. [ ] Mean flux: 11.2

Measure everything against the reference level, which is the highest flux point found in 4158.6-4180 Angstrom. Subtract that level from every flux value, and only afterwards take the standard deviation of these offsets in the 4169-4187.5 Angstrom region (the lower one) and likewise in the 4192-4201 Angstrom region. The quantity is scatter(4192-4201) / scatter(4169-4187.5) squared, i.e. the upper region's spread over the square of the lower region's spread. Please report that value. 0.80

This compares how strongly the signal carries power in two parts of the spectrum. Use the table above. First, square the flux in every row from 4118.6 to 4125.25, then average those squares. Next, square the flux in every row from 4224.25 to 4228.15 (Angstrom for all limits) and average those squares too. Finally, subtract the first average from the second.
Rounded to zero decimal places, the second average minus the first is -29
